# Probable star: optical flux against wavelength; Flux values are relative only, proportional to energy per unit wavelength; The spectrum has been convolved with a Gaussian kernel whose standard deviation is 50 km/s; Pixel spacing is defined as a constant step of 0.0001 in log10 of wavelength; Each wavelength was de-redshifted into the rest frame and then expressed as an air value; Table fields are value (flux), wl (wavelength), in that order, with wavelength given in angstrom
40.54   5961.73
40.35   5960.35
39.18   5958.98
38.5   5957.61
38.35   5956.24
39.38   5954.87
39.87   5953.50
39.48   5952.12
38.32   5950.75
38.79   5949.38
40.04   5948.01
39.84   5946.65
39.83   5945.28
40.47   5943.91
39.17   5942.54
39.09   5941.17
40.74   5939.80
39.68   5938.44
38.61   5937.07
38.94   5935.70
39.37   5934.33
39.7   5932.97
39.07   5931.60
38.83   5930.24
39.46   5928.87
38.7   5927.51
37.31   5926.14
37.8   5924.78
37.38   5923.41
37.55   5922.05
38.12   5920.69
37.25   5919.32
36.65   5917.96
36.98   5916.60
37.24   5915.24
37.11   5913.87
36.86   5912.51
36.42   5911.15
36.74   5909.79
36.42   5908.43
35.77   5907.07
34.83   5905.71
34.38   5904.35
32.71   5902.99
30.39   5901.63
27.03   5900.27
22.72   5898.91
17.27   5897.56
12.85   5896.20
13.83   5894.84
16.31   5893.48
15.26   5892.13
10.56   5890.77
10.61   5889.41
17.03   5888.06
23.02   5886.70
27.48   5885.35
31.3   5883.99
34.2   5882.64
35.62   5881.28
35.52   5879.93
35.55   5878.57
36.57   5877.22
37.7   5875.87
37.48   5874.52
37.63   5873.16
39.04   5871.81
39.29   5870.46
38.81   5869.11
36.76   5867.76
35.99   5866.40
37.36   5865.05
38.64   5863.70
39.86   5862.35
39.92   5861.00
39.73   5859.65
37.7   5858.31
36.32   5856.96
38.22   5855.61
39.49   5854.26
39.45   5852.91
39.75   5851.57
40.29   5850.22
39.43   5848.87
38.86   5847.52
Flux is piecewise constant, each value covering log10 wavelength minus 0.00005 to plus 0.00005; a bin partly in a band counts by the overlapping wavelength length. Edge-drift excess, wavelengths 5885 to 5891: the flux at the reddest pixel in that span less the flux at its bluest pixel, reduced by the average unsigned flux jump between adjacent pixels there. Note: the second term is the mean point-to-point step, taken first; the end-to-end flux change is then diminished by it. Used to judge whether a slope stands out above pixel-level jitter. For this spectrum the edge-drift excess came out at -21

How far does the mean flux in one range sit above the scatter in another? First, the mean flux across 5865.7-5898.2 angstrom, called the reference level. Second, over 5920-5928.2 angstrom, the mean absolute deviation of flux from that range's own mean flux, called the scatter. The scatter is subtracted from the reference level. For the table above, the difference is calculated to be 28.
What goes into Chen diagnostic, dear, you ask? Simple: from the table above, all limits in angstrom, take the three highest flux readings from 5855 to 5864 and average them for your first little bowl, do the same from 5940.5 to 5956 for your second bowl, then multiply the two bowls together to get 1599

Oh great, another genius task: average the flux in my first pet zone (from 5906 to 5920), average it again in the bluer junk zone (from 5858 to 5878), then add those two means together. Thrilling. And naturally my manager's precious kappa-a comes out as 74.9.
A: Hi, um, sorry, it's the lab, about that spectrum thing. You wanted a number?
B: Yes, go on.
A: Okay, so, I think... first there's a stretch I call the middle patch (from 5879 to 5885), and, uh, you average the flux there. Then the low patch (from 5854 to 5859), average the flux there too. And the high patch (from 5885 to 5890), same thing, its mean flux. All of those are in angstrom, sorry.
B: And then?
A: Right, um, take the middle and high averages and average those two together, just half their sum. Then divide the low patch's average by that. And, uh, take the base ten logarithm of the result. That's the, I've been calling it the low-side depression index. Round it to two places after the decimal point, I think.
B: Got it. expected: 0.15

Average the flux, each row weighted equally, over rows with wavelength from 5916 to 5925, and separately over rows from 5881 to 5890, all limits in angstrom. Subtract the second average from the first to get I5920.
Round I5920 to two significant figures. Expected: 12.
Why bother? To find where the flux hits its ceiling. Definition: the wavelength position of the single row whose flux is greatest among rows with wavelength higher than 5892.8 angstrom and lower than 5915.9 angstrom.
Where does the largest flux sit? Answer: 5915.24 angstrom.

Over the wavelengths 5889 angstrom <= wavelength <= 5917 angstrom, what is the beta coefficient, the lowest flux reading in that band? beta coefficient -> 10.56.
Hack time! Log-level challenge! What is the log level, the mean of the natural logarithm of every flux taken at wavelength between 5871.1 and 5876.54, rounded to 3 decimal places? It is 3.636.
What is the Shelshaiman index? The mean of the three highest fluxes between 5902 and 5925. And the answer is 37.8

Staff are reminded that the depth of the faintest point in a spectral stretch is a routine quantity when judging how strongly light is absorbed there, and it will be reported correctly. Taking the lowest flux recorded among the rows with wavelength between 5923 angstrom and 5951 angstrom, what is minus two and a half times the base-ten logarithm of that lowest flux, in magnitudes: -3.93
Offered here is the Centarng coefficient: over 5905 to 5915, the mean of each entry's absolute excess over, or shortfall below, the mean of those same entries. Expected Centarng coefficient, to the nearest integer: 1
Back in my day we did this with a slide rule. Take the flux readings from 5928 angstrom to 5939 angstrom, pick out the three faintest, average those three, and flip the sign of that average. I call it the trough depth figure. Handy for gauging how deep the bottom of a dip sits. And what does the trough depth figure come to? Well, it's -39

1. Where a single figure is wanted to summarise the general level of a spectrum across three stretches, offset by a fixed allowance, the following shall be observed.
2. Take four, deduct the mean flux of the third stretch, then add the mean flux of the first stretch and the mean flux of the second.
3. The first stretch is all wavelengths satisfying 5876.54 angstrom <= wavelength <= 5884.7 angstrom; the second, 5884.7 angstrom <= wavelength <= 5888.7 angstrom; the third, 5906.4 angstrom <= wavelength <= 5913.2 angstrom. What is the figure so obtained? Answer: 25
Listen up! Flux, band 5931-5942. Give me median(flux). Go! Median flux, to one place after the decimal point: 39.2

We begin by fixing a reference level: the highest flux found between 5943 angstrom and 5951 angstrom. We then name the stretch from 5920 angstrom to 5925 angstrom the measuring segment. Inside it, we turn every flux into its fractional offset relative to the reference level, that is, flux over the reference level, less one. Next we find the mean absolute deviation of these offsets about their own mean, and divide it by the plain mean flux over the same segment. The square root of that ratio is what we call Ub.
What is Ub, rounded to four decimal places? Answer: 0.0127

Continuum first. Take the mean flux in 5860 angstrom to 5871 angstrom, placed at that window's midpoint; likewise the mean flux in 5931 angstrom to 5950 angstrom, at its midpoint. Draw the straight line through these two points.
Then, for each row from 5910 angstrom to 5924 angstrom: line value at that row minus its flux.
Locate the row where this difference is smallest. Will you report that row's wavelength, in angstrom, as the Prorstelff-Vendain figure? 5920.69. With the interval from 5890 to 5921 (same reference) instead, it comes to 5920.69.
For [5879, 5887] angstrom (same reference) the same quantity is 5881.28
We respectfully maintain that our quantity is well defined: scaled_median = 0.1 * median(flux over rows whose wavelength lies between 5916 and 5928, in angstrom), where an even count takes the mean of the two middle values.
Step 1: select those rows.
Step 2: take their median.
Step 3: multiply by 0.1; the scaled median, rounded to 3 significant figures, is 3.74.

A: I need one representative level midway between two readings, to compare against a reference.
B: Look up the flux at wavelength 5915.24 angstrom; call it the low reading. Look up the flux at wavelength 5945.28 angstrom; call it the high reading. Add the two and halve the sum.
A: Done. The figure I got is 39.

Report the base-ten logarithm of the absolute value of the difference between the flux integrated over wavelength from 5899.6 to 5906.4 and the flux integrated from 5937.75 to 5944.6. 1.7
